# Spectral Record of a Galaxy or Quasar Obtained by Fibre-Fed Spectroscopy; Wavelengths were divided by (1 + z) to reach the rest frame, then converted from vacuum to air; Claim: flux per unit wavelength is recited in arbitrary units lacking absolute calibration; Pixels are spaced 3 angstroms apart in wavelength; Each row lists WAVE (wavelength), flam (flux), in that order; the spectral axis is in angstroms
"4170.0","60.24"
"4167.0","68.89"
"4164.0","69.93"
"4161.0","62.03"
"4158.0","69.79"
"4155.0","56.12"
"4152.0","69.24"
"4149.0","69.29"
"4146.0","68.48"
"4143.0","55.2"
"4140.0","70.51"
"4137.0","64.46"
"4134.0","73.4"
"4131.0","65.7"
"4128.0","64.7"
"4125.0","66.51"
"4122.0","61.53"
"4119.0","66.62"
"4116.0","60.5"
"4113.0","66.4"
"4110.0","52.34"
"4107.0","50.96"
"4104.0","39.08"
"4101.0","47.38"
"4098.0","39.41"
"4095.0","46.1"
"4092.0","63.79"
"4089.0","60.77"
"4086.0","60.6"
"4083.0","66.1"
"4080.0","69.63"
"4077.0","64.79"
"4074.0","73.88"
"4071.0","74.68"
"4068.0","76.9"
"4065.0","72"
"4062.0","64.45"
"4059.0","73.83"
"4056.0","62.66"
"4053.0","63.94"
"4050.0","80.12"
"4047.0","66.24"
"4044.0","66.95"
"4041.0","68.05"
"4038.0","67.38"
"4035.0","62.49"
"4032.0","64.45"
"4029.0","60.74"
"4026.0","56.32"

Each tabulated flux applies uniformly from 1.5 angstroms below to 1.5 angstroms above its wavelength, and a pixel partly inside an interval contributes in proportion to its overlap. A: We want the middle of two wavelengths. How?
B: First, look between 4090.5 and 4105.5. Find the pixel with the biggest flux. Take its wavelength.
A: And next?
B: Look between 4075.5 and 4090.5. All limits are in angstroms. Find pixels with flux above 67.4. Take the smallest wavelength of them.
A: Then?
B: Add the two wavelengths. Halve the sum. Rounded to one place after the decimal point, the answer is 4086.0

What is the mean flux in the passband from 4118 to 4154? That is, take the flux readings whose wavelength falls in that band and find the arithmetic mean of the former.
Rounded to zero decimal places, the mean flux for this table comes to 66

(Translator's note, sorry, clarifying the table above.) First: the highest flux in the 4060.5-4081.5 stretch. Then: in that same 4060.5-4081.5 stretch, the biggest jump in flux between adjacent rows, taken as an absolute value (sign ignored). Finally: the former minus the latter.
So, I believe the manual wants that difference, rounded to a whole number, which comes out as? 68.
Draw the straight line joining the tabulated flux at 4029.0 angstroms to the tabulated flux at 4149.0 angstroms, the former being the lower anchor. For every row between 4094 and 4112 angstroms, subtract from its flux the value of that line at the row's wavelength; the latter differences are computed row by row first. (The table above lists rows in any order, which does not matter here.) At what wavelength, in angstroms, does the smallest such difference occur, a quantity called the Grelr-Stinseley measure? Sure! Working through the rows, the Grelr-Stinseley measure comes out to 4104.0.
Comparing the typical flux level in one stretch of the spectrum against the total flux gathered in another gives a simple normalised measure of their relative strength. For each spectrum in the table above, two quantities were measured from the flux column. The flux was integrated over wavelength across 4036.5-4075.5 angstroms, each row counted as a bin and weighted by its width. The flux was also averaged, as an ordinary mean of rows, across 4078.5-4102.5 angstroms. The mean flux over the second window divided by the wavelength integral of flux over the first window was 0.021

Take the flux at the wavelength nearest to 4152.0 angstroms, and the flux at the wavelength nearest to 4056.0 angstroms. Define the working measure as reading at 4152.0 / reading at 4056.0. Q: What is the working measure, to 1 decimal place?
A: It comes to 1.1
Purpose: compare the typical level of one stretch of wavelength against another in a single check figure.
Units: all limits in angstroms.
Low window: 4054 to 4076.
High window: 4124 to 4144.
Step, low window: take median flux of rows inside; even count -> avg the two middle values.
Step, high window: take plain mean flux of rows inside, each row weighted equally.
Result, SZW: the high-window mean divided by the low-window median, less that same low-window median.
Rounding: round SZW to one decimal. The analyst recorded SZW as -72.9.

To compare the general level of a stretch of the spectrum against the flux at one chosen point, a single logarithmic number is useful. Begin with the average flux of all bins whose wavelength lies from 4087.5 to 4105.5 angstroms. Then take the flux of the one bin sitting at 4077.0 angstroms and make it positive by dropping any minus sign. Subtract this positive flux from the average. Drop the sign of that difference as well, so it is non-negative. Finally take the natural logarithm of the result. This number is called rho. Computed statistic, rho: 2.7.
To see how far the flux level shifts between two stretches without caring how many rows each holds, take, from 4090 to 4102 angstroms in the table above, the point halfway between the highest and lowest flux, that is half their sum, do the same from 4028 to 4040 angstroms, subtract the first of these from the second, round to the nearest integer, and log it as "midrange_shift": 12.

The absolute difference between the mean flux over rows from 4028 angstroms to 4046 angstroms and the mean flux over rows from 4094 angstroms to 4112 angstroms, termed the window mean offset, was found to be 19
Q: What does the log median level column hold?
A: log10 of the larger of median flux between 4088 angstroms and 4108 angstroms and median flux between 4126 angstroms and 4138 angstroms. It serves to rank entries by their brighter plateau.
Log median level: 1.81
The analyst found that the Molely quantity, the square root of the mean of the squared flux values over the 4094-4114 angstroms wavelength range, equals 49.6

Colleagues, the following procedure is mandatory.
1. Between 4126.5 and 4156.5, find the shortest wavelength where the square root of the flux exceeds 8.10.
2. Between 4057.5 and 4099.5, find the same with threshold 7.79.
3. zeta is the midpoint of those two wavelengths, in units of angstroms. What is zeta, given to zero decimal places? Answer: 4095 angstroms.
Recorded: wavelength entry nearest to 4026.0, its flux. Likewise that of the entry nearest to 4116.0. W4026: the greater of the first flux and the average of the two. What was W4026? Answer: 58.4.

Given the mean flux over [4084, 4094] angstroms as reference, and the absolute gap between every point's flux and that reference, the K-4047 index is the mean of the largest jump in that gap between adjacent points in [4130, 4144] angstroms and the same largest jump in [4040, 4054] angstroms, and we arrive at 13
